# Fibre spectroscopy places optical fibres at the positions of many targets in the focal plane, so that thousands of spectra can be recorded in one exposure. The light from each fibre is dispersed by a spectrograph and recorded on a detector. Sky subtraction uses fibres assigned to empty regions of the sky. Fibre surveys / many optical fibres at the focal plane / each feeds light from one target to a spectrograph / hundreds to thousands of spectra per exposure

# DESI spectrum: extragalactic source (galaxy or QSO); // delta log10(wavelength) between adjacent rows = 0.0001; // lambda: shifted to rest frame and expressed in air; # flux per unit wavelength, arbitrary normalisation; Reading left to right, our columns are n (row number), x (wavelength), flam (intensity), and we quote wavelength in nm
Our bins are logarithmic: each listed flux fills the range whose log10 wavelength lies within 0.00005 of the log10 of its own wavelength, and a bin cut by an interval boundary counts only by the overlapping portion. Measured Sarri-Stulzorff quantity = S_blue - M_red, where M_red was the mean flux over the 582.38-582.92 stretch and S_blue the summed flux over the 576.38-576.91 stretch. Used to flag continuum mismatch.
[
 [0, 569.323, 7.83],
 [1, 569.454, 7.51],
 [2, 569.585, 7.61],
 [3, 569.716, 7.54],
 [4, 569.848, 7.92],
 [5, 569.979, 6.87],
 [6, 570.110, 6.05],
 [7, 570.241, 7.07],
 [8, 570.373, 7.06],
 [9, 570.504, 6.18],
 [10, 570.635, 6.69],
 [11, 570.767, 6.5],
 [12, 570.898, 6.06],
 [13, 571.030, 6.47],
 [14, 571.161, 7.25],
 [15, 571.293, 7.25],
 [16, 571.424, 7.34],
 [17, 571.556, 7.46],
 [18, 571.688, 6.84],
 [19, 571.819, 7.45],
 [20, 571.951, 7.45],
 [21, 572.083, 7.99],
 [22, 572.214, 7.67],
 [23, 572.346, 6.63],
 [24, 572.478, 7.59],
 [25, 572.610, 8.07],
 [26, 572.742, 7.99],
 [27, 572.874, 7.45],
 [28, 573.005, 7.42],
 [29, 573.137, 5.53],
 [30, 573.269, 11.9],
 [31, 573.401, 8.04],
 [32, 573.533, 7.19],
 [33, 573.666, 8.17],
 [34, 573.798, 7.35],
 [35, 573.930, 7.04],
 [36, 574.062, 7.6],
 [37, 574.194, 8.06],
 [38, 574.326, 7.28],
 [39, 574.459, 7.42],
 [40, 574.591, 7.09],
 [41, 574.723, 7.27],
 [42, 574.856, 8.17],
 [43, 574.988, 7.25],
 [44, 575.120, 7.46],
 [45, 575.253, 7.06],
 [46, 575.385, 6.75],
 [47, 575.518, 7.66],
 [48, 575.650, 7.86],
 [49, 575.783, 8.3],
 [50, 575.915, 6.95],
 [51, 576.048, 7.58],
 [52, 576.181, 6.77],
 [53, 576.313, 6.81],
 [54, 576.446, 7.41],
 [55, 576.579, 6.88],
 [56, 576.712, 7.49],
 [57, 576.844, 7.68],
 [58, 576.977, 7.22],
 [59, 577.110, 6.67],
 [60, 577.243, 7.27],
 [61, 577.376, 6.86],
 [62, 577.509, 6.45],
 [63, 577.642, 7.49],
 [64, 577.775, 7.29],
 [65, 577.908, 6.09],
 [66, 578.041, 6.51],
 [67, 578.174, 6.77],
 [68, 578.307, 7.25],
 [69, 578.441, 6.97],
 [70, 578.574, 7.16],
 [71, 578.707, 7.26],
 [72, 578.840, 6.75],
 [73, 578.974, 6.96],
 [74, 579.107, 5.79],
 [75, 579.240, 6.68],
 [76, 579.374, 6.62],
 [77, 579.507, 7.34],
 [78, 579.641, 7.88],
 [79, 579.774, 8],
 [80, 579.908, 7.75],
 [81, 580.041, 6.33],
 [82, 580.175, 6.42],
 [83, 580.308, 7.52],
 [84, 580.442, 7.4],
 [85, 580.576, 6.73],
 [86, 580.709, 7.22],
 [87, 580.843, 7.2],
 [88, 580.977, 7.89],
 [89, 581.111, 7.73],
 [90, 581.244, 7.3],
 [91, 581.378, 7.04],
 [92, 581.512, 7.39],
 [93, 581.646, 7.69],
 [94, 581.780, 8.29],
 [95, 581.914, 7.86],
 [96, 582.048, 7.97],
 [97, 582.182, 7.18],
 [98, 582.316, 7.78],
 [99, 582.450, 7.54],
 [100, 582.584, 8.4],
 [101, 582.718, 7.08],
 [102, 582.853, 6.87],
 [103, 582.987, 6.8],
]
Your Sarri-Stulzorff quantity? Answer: 22.0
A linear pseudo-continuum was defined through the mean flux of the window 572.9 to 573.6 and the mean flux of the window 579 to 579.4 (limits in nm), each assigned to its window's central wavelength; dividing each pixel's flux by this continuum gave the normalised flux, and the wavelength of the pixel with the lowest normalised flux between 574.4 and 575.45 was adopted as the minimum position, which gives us 575.385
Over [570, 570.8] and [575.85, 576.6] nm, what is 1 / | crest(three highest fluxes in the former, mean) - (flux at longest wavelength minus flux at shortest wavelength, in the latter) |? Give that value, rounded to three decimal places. 0.143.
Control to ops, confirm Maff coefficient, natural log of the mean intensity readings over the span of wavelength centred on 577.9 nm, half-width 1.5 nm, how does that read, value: 1.94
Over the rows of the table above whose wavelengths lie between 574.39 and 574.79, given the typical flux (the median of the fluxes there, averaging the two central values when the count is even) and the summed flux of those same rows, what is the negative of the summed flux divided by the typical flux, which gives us -3.00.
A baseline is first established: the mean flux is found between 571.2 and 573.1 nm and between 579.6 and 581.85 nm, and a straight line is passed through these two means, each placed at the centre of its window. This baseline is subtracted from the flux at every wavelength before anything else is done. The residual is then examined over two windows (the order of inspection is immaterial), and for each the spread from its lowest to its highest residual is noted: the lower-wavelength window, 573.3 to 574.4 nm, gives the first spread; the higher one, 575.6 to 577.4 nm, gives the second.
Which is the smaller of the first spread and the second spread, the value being 1.13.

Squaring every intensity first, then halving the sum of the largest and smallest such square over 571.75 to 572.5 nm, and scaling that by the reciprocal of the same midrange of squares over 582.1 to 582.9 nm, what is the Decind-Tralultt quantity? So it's 0.92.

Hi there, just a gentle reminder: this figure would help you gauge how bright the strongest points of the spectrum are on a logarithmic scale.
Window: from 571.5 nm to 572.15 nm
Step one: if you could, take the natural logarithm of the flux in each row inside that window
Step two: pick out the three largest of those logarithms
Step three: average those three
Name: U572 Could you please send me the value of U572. 2.03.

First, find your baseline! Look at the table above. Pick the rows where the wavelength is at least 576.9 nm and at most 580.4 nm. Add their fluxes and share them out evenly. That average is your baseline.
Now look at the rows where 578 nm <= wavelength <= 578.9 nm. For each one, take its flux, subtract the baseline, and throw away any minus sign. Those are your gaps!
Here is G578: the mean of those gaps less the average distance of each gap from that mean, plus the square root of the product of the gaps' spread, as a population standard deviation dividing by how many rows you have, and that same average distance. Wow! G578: 0.25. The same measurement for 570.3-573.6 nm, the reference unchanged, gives 0.93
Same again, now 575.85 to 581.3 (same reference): 0.45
